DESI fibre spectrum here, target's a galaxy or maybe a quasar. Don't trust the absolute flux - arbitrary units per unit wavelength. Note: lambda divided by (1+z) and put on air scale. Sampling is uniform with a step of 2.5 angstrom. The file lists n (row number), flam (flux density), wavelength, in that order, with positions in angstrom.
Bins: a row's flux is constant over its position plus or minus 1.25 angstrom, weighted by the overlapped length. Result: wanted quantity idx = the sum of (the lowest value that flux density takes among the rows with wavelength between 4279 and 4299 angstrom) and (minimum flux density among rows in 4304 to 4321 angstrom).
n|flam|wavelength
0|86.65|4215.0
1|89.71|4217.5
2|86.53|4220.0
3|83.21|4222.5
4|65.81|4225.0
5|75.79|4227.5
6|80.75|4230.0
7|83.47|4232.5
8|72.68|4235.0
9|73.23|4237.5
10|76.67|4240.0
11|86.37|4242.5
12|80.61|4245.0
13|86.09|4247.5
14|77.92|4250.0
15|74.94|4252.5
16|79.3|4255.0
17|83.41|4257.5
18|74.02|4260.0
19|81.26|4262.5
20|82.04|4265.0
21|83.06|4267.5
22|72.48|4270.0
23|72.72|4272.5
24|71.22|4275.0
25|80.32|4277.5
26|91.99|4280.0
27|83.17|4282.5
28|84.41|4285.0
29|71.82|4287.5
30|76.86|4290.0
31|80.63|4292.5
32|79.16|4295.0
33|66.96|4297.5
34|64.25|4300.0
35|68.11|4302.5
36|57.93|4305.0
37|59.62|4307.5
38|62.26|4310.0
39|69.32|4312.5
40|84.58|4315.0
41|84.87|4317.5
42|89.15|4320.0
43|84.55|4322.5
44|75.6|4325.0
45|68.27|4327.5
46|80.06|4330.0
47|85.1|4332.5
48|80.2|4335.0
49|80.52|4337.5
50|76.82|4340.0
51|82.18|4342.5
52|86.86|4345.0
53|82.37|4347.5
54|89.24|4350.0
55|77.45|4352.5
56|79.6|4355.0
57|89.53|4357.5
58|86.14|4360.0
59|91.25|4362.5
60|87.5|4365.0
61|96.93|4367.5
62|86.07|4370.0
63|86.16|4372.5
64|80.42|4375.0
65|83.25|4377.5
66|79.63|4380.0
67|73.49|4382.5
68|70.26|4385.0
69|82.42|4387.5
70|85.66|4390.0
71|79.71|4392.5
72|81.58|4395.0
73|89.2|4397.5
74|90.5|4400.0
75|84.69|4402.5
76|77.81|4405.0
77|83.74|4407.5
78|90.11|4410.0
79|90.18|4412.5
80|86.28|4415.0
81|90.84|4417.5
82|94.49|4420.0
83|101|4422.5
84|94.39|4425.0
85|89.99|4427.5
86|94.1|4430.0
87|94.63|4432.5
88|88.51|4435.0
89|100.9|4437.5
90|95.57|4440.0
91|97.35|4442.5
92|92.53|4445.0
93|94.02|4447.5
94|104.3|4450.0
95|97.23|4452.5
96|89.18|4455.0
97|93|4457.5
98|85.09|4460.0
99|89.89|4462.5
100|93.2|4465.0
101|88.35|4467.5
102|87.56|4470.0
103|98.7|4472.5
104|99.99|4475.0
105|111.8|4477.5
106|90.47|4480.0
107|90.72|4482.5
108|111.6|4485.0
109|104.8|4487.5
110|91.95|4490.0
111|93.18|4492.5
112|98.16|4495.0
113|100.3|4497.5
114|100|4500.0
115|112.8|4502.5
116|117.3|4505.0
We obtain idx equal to 125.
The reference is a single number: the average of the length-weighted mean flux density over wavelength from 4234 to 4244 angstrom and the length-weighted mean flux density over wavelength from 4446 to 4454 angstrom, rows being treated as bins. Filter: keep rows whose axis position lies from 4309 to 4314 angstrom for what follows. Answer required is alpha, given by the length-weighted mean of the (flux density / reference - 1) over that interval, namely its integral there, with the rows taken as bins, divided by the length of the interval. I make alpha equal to -0.24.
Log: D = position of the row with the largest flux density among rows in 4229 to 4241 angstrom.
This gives 4232.5 angstrom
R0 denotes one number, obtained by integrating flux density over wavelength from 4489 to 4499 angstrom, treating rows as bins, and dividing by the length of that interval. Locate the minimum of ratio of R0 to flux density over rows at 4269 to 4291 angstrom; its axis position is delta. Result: 4280.0 angstrom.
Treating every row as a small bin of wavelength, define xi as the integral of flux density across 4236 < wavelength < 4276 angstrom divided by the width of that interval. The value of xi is 78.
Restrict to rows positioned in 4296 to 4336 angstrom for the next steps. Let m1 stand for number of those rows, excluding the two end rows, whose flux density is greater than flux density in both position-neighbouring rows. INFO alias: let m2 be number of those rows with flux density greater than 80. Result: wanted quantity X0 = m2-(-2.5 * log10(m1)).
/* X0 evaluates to 8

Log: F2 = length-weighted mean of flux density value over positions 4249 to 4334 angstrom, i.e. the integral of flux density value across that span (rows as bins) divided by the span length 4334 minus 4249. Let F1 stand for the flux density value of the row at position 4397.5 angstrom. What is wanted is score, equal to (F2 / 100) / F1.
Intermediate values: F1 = 89.2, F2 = 77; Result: 0.0086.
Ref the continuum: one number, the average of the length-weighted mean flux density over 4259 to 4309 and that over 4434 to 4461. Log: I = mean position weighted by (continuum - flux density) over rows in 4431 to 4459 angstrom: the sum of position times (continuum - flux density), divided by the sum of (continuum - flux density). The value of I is 4444.9 angstrom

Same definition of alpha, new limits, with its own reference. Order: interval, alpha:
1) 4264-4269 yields -0.06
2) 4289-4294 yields -0.10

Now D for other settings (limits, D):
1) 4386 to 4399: 4397.5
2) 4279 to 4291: 4280.0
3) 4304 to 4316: 4315.0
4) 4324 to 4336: 4332.5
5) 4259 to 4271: 4267.5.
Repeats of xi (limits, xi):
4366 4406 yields 83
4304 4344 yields 76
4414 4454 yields 95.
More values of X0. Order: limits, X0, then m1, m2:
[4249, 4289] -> 10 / 5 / 8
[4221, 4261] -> 9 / 4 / 7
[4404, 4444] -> 17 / 4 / 15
